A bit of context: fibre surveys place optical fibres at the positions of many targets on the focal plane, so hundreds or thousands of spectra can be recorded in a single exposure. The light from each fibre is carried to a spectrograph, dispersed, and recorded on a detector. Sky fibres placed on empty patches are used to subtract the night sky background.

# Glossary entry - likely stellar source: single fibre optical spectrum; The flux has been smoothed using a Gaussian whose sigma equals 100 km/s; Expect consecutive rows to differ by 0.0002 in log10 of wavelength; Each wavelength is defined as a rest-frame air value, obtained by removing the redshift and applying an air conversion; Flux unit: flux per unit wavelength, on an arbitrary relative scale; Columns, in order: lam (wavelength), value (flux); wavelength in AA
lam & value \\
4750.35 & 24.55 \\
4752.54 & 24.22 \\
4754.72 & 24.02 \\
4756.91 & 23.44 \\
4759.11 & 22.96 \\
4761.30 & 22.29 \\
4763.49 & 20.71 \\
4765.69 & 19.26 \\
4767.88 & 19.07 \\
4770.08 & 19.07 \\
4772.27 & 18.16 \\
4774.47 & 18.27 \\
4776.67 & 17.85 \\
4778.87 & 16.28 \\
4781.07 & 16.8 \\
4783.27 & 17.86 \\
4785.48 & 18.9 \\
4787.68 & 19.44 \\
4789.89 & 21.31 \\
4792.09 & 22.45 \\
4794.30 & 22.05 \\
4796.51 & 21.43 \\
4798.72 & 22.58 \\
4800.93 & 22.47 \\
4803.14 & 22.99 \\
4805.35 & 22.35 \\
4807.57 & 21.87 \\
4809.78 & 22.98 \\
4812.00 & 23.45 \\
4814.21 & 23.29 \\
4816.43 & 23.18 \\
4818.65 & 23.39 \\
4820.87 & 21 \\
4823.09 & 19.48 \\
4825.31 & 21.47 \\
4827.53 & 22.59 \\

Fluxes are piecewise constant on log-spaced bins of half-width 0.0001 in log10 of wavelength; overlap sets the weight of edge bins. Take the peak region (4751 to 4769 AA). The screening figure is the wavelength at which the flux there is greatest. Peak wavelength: 4752.54 AA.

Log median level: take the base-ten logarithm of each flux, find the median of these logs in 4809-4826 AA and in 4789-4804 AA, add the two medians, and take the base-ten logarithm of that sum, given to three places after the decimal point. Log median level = 0.434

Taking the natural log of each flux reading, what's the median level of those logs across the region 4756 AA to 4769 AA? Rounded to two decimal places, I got 3.07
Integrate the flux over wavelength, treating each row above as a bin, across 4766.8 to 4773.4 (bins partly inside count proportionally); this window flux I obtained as 124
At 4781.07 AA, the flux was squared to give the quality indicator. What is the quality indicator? 282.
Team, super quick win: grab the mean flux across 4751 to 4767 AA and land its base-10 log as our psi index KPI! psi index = 1.351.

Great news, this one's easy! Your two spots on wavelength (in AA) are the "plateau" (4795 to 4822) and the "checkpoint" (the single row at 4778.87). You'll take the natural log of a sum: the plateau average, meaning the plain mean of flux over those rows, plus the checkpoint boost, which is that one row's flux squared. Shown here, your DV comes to 5.66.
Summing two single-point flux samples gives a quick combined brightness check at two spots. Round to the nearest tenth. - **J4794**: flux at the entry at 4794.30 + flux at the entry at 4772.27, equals 40.2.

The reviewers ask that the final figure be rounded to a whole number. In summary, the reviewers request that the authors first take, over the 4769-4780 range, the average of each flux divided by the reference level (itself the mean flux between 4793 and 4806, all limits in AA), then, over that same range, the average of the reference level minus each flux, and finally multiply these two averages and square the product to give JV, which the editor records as 12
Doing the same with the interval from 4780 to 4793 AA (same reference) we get 6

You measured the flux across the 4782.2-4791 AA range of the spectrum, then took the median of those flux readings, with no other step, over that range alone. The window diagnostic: 19.2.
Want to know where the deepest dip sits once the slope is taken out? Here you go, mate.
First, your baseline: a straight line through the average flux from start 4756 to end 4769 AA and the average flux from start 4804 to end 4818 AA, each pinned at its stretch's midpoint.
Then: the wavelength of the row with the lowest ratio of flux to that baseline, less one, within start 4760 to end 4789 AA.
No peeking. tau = 4778.87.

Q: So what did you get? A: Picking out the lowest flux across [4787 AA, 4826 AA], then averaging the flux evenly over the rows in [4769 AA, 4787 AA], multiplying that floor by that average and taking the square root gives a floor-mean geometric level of 18.7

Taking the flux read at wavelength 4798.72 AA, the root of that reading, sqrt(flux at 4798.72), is 4.75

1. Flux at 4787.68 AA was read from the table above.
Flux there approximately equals 19.44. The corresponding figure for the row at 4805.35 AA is 22.35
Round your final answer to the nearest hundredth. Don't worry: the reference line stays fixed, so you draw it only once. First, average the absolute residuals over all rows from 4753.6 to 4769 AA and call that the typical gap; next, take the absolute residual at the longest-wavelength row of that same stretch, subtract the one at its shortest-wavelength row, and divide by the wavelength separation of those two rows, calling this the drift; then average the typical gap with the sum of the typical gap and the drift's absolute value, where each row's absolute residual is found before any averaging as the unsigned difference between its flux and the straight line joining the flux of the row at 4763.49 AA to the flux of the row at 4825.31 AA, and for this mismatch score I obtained 1.97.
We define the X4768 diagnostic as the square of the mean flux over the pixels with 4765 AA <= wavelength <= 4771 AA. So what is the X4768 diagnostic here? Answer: 366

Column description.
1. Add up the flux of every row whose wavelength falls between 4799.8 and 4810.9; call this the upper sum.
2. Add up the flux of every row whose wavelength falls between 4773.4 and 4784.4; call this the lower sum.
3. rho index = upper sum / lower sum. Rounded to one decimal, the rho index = 1.3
